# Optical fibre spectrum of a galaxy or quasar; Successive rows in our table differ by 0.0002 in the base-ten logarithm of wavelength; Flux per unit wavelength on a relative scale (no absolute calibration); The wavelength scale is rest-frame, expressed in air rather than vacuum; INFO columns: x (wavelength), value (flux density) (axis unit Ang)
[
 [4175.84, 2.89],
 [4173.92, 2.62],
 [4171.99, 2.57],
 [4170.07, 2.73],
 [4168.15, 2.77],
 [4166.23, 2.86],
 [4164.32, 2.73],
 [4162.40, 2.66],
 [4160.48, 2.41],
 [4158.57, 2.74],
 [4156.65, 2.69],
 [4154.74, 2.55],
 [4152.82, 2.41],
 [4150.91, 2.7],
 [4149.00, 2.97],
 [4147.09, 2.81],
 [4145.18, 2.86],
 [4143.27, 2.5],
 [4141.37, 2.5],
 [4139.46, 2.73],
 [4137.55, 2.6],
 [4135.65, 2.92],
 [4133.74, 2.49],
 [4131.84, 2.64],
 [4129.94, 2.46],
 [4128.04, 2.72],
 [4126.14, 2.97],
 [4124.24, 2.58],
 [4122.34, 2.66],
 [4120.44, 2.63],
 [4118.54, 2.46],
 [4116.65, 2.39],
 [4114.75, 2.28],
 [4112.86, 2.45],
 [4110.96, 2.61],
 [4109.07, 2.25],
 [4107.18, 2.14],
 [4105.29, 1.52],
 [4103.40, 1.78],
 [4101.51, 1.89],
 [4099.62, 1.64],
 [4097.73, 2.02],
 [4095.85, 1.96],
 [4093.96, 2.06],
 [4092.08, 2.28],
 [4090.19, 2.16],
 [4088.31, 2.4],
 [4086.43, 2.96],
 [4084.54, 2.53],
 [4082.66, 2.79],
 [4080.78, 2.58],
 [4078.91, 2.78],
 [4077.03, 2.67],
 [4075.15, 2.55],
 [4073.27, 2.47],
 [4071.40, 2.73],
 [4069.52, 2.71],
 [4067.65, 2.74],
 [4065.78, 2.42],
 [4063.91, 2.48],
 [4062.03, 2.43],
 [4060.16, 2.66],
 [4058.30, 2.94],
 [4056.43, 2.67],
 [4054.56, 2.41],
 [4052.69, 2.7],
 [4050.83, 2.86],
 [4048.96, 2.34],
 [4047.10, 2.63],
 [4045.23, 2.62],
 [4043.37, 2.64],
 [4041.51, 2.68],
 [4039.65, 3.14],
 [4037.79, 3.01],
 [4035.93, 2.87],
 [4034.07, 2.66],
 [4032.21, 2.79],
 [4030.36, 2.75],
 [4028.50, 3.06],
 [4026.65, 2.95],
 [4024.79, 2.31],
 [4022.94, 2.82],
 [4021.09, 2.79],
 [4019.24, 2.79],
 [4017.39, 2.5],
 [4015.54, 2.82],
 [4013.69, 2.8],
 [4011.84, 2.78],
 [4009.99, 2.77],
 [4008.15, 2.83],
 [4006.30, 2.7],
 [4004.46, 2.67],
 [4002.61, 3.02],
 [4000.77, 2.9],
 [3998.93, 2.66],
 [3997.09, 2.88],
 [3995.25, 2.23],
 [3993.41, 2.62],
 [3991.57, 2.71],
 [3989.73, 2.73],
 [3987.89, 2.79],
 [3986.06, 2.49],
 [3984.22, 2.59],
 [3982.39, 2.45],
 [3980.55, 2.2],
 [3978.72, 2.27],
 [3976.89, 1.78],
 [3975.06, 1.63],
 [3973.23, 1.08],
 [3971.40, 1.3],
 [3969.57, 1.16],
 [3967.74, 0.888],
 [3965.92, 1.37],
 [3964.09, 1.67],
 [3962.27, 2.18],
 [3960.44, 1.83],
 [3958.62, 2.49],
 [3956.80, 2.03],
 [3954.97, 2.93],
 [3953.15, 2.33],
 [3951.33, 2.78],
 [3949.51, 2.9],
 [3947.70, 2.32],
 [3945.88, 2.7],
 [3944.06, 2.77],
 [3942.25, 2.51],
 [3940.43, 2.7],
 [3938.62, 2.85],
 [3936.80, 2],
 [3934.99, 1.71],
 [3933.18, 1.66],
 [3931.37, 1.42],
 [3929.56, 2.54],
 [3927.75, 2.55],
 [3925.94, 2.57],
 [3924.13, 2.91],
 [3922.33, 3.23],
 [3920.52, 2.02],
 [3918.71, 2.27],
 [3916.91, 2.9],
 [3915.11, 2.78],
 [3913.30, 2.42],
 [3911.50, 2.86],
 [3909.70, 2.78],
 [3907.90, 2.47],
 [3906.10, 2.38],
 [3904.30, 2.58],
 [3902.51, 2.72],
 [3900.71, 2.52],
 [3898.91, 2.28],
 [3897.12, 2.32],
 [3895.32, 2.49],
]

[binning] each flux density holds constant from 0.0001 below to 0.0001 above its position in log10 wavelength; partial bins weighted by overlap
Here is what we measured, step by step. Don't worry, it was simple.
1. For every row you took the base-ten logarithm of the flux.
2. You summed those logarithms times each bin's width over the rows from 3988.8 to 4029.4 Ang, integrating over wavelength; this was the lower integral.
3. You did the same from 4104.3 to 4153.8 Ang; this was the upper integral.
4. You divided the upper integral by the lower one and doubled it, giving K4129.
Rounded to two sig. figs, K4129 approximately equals 2.2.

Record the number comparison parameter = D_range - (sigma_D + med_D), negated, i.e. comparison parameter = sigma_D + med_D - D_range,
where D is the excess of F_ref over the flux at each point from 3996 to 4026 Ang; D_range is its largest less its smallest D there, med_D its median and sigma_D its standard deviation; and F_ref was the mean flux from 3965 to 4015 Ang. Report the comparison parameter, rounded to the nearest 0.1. -1.0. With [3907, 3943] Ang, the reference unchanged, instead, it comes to -1.6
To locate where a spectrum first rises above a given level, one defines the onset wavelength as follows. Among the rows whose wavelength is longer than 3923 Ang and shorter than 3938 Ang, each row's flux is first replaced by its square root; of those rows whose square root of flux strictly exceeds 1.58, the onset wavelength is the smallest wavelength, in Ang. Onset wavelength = 3924.13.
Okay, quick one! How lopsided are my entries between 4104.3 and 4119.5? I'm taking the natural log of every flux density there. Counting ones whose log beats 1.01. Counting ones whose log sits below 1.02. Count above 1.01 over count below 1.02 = 0.00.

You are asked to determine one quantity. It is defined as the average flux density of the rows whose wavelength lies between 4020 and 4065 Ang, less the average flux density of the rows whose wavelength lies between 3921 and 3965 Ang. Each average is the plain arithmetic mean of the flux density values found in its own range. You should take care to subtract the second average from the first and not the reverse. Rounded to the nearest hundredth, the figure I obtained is 0.32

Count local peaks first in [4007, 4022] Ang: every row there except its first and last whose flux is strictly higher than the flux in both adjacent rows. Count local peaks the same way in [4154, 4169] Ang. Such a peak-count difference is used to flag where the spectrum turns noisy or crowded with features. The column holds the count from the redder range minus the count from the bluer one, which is 1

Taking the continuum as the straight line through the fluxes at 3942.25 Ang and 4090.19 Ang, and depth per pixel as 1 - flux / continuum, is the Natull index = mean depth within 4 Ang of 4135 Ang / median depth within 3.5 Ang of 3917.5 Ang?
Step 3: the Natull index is -17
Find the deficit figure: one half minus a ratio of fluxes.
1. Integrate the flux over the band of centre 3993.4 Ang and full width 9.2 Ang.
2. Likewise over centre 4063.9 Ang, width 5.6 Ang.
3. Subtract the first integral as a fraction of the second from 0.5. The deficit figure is -1.27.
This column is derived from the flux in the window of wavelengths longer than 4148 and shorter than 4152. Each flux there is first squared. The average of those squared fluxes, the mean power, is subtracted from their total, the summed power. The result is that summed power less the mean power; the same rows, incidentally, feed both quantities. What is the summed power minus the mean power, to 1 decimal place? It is 8.1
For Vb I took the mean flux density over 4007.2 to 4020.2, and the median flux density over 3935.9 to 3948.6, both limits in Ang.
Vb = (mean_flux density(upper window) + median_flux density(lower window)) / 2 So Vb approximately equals 2.73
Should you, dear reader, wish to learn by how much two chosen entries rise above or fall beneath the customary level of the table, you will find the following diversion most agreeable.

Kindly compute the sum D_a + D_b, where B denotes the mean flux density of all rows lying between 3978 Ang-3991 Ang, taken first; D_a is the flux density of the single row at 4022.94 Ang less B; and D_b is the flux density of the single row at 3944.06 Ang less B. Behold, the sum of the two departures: 0.6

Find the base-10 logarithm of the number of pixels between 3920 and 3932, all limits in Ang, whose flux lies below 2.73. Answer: 0.7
